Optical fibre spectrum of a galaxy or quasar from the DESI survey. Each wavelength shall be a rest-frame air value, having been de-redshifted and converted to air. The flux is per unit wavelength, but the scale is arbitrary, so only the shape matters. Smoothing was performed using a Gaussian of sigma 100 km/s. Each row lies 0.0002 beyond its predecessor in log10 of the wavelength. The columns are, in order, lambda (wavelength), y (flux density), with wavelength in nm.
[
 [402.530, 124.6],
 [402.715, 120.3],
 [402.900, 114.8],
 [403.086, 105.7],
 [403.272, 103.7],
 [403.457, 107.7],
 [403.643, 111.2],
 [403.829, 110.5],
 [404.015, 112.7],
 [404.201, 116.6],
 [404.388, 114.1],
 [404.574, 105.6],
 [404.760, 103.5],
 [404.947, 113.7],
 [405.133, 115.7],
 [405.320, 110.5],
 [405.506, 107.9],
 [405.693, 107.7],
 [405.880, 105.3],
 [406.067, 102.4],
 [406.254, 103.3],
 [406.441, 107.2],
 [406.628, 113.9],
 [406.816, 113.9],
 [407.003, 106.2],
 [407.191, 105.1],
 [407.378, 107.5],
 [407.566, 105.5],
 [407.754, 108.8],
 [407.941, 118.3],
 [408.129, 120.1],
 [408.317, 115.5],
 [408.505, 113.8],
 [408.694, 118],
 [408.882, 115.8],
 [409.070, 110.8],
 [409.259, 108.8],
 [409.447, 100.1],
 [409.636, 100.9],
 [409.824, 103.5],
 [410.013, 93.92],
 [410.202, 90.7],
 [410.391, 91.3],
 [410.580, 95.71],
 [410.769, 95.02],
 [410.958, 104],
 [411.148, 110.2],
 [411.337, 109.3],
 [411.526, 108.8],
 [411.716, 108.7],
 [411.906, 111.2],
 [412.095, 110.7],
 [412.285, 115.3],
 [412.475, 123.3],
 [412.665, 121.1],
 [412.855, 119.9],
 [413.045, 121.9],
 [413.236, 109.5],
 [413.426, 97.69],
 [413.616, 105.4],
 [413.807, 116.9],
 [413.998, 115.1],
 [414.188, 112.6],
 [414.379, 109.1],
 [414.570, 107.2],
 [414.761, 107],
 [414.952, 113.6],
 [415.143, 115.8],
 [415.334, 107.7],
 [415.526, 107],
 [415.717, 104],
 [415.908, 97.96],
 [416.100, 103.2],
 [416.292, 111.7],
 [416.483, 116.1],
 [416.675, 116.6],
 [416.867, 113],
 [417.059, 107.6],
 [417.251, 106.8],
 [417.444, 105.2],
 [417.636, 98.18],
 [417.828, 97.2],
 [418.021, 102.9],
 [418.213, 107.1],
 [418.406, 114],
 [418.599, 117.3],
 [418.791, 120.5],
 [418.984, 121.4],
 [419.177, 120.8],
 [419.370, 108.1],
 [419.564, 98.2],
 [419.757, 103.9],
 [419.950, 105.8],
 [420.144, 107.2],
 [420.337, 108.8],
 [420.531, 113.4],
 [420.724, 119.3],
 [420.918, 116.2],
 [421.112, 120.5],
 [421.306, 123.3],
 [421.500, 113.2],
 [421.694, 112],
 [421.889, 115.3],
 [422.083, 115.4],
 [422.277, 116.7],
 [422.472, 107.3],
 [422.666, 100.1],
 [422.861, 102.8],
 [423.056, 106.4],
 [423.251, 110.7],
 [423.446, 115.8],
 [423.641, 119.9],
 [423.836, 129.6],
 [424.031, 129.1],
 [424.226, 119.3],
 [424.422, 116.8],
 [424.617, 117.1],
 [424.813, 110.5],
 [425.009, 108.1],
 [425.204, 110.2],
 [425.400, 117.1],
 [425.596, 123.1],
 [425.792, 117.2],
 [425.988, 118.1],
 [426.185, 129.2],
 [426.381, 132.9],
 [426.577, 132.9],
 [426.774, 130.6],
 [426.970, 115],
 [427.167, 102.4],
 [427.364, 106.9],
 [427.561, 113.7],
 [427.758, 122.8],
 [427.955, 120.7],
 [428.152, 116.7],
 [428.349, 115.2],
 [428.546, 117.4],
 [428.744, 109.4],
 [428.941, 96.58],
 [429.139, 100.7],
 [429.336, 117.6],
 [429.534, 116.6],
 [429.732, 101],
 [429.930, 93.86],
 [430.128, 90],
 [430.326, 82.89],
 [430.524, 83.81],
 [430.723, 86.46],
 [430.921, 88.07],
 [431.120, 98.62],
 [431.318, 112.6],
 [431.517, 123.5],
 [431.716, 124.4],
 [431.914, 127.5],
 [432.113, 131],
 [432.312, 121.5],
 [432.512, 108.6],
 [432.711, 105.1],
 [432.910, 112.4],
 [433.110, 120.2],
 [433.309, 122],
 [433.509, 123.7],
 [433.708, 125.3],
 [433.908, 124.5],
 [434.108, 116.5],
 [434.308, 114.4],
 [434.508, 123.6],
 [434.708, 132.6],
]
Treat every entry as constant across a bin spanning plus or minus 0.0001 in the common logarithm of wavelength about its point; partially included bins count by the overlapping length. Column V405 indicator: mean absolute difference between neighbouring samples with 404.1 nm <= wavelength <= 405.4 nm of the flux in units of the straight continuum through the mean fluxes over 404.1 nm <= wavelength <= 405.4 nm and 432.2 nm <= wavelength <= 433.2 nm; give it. 0.046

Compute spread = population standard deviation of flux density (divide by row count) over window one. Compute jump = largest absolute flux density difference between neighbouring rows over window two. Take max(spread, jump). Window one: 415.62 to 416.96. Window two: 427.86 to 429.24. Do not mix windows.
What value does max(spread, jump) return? 12.8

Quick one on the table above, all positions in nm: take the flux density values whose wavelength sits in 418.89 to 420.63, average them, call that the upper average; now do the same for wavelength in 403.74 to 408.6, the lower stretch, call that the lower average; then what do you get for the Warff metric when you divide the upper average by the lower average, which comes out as 1.00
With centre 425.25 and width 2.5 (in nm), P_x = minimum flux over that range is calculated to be 108.1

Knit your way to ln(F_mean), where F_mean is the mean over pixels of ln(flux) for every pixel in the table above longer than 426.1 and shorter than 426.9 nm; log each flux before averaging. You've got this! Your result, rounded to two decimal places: 1.58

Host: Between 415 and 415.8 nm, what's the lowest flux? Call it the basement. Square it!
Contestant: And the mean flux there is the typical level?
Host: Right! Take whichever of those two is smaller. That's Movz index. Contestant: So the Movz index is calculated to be 109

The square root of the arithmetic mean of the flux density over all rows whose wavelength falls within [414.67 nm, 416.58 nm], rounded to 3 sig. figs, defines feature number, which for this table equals 10.4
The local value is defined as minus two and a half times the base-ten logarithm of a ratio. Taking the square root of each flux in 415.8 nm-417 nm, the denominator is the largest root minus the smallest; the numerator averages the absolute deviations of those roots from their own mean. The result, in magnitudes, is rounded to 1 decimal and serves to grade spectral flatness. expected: 1.2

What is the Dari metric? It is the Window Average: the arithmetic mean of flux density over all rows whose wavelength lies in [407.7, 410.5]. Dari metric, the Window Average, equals 107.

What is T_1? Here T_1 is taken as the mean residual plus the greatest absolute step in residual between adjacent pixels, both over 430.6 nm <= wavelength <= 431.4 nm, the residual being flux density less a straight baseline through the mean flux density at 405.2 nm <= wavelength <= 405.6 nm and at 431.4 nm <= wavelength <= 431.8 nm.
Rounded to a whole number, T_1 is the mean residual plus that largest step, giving -13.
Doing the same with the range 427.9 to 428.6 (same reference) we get 0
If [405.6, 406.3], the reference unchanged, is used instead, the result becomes -2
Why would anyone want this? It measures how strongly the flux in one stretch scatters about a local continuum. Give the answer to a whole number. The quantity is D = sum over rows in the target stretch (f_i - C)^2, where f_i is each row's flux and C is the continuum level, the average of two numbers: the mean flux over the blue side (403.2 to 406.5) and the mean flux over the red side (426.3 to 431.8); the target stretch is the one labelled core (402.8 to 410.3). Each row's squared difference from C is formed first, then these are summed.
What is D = 1613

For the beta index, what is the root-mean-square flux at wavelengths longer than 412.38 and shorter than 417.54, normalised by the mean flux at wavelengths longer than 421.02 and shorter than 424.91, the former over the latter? 0.96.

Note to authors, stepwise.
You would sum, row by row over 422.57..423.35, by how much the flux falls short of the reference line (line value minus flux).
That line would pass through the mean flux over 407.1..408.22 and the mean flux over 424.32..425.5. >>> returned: 32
